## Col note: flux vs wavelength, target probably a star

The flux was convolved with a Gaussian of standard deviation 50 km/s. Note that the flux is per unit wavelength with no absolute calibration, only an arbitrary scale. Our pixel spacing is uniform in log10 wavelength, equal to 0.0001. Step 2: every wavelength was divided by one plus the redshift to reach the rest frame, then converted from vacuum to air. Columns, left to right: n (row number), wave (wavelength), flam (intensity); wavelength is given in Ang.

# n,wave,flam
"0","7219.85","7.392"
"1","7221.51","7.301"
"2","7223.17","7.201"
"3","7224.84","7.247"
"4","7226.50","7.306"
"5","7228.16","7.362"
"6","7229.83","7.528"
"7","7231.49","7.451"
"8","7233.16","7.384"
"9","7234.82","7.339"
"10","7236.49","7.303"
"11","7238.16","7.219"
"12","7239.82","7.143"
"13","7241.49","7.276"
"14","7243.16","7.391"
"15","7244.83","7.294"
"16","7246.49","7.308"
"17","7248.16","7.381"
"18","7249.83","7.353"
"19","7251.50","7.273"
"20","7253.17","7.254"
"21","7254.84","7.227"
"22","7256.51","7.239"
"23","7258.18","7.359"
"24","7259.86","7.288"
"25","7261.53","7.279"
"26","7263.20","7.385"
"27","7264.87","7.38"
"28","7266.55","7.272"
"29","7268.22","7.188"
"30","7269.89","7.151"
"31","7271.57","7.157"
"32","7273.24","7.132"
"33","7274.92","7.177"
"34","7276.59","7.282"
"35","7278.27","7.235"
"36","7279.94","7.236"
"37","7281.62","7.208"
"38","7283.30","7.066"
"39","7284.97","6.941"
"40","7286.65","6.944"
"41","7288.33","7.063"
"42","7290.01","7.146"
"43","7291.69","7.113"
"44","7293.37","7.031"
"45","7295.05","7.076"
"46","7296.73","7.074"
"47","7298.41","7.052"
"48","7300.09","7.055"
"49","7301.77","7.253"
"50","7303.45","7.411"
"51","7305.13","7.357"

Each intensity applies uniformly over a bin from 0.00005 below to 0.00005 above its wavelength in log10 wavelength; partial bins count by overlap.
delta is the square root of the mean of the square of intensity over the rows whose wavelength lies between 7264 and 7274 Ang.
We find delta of 7.21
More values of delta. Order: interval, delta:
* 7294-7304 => 7.15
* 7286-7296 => 7.06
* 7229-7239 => 7.37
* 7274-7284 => 7.20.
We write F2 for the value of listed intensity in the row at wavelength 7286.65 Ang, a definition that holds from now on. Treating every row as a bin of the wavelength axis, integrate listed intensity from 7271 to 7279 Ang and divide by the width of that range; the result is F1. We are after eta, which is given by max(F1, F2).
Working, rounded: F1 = 7.20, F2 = 6.944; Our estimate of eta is 7.20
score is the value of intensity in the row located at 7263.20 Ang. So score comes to 7.385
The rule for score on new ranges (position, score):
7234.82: 7.339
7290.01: 7.146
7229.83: 7.528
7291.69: 7.113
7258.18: 7.359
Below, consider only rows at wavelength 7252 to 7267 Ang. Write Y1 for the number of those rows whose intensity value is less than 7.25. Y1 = 2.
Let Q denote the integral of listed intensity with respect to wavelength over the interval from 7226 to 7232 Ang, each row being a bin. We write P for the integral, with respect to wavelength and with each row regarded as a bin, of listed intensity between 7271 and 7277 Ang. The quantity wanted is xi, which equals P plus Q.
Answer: 88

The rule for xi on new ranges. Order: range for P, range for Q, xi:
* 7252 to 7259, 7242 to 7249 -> 102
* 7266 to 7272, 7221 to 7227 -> 87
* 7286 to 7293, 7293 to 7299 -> 92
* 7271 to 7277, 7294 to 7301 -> 93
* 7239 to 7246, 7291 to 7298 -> 100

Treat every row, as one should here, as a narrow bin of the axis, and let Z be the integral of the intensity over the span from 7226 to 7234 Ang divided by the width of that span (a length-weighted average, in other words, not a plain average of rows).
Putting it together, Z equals 7.41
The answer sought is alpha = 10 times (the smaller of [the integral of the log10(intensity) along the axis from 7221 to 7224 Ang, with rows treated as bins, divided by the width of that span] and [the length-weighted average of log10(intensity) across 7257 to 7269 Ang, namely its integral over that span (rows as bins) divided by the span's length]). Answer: 8.61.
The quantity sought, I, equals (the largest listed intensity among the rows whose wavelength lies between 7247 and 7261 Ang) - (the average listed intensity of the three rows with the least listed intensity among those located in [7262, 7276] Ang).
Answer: 0.23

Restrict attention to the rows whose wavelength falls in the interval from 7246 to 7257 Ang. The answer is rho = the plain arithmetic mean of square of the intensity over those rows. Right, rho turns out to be 53.2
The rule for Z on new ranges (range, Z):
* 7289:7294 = 7.09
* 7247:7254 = 7.31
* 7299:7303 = 7.18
